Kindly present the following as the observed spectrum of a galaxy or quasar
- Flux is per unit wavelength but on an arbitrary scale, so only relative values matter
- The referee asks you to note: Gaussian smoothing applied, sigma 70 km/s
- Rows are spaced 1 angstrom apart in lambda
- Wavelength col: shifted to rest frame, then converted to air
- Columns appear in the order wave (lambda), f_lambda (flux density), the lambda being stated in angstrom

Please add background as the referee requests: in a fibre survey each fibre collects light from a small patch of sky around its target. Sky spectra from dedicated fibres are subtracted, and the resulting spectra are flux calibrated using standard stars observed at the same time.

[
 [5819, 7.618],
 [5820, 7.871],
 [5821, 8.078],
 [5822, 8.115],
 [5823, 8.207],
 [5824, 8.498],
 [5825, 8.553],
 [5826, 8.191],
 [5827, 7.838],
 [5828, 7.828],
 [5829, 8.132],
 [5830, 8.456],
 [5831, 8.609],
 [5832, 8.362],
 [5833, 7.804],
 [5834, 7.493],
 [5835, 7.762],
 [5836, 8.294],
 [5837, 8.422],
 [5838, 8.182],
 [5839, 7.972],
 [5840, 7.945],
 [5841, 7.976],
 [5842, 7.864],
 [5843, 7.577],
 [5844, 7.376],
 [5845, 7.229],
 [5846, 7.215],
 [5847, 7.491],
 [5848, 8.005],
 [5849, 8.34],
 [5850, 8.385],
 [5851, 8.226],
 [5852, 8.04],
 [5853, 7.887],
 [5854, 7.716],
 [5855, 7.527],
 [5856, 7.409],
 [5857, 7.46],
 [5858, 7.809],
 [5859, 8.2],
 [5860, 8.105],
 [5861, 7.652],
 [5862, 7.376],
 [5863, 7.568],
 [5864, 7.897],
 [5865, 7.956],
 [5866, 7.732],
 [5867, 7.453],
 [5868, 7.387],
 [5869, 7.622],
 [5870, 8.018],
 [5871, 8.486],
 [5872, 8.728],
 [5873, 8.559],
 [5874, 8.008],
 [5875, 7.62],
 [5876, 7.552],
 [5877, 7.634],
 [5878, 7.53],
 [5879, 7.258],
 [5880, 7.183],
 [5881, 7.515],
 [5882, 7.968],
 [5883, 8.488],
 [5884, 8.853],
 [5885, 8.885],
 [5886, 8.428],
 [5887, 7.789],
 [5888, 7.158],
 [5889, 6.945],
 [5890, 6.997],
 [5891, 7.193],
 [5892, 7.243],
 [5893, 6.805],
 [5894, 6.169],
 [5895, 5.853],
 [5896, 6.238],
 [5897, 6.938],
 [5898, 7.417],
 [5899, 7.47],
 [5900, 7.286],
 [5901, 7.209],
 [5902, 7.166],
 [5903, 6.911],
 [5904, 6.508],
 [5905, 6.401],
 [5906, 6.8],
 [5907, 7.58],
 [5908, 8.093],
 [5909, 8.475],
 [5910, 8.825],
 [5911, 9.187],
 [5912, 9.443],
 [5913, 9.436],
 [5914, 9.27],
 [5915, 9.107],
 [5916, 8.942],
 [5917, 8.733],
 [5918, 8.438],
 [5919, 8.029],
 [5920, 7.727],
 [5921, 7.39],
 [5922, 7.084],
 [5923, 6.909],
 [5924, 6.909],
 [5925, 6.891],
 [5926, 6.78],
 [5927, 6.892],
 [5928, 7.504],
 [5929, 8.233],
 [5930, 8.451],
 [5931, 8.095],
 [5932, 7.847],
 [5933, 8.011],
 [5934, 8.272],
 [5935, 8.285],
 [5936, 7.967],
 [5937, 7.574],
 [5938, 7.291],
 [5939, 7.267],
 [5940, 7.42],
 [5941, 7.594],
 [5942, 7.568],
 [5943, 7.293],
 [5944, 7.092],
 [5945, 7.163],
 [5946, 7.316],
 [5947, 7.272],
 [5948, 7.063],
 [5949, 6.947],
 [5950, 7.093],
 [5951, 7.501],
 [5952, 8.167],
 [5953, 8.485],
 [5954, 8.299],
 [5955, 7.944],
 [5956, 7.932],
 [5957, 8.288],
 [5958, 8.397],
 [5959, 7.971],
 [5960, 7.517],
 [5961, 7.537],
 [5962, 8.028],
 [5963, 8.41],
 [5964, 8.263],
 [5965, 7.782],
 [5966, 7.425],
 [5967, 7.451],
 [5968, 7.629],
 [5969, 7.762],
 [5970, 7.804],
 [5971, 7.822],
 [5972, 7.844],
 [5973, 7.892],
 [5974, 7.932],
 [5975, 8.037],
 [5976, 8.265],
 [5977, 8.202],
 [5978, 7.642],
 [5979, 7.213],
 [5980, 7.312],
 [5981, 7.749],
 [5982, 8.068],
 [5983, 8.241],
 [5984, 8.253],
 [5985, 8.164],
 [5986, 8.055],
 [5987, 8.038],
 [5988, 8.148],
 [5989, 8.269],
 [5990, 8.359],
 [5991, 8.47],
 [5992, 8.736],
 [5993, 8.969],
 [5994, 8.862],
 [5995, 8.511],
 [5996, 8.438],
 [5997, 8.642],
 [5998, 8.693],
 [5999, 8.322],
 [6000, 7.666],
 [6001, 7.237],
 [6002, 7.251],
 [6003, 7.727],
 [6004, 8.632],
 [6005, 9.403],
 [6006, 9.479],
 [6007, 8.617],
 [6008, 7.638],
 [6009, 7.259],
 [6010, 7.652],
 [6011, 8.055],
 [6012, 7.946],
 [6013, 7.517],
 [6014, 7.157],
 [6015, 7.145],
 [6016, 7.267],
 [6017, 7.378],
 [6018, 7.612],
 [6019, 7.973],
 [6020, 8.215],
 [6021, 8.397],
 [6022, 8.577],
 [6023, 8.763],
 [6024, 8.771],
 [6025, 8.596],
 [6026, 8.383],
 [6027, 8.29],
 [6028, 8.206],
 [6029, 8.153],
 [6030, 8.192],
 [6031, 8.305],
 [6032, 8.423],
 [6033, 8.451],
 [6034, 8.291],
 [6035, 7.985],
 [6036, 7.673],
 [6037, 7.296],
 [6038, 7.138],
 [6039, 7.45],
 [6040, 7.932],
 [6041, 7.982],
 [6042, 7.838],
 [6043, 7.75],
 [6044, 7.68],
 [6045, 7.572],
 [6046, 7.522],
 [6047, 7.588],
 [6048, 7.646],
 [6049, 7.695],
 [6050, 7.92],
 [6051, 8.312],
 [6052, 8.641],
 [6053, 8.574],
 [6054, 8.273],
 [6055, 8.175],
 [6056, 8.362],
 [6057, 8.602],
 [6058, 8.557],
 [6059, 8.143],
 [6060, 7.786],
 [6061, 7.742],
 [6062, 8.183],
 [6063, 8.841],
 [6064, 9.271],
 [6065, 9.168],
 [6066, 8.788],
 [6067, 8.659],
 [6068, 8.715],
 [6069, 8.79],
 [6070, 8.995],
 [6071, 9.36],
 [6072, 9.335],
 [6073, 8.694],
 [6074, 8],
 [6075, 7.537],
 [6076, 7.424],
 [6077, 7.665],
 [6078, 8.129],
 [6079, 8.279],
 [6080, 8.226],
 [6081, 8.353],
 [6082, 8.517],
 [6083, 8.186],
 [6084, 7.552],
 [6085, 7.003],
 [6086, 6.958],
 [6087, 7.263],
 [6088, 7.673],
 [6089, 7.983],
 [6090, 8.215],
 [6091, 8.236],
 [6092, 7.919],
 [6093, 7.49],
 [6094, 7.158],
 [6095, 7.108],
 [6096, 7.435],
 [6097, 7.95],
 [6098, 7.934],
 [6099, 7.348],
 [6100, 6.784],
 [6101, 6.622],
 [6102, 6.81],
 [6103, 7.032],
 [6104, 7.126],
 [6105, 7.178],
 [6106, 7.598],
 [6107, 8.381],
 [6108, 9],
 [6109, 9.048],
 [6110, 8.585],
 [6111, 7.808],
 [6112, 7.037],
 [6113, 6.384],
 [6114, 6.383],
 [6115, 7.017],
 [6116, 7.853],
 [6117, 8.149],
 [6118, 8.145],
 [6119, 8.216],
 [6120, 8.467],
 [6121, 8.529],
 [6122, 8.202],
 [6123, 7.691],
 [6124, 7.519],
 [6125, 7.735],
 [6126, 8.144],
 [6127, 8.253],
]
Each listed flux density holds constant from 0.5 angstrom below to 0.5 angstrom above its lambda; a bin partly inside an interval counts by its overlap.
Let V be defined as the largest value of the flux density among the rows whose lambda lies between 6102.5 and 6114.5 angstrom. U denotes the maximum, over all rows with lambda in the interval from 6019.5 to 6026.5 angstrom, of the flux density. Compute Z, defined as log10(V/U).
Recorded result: 0.01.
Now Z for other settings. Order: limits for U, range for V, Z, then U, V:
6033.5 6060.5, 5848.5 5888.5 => 0.01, 8.641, 8.885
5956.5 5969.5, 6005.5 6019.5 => 0.05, 8.41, 9.479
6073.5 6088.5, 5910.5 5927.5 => 0.04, 8.517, 9.443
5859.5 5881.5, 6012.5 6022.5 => -0.01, 8.728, 8.577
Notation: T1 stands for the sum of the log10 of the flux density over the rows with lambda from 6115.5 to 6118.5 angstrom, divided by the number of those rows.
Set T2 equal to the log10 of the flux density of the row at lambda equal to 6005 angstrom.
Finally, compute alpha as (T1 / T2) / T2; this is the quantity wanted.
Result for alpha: 0.96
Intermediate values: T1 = 0.91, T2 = 0.97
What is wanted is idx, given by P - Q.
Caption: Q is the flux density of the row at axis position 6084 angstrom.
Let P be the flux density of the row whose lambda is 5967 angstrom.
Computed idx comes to -0.10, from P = 7.451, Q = 7.552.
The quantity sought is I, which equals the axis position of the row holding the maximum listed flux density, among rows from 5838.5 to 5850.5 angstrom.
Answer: 5850 angstrom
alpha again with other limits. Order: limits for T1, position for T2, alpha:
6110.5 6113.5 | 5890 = 1.19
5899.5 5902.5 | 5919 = 1.05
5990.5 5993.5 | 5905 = 1.45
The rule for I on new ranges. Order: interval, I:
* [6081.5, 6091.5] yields 6082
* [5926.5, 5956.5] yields 5953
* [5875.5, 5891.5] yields 5885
